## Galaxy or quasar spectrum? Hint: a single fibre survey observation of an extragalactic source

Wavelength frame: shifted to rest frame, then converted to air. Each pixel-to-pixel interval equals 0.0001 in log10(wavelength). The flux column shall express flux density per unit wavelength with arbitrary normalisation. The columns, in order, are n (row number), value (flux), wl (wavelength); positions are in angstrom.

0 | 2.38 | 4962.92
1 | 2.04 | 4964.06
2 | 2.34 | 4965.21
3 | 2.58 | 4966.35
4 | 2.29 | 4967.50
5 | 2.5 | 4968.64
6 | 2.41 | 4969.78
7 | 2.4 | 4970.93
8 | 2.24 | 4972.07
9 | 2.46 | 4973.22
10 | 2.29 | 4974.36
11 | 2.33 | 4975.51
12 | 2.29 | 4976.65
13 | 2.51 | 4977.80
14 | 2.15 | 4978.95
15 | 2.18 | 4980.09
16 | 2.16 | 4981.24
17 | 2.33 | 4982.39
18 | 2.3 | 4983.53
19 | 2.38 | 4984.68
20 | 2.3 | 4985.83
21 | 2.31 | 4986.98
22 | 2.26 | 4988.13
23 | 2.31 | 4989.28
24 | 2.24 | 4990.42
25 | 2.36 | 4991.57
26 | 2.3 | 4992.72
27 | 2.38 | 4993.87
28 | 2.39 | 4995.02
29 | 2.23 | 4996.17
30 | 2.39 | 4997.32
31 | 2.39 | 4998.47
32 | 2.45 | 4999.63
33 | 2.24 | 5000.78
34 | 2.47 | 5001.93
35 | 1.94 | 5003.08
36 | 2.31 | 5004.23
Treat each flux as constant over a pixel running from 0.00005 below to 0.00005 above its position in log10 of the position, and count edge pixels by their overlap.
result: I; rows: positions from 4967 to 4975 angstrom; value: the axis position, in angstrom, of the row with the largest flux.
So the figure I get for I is 4968.64 angstrom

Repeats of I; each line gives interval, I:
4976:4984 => 4977.80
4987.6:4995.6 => 4995.02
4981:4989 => 4984.68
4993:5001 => 4999.63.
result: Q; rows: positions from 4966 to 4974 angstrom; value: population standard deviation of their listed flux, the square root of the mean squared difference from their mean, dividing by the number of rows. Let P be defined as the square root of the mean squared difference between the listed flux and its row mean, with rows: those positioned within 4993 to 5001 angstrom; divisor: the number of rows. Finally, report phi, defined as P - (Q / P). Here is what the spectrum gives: -1.32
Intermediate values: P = 0.078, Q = 0.109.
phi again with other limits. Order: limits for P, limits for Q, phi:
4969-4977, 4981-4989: -0.79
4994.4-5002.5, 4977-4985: -1.32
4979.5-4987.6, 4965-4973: -1.40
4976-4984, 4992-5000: -0.45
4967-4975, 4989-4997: -0.57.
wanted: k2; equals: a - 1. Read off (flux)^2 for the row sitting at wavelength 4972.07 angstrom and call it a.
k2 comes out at 4.0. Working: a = 5.02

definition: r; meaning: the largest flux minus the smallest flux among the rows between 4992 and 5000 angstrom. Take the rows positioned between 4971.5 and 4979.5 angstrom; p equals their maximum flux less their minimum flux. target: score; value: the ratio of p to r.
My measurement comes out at 1.6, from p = 0.36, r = 0.22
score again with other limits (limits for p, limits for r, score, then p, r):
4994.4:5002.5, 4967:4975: 0.9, 0.24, 0.26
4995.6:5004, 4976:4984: 1.5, 0.53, 0.36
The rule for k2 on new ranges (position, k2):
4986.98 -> 4.3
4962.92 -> 4.7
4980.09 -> 3.8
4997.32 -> 4.7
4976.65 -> 4.2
